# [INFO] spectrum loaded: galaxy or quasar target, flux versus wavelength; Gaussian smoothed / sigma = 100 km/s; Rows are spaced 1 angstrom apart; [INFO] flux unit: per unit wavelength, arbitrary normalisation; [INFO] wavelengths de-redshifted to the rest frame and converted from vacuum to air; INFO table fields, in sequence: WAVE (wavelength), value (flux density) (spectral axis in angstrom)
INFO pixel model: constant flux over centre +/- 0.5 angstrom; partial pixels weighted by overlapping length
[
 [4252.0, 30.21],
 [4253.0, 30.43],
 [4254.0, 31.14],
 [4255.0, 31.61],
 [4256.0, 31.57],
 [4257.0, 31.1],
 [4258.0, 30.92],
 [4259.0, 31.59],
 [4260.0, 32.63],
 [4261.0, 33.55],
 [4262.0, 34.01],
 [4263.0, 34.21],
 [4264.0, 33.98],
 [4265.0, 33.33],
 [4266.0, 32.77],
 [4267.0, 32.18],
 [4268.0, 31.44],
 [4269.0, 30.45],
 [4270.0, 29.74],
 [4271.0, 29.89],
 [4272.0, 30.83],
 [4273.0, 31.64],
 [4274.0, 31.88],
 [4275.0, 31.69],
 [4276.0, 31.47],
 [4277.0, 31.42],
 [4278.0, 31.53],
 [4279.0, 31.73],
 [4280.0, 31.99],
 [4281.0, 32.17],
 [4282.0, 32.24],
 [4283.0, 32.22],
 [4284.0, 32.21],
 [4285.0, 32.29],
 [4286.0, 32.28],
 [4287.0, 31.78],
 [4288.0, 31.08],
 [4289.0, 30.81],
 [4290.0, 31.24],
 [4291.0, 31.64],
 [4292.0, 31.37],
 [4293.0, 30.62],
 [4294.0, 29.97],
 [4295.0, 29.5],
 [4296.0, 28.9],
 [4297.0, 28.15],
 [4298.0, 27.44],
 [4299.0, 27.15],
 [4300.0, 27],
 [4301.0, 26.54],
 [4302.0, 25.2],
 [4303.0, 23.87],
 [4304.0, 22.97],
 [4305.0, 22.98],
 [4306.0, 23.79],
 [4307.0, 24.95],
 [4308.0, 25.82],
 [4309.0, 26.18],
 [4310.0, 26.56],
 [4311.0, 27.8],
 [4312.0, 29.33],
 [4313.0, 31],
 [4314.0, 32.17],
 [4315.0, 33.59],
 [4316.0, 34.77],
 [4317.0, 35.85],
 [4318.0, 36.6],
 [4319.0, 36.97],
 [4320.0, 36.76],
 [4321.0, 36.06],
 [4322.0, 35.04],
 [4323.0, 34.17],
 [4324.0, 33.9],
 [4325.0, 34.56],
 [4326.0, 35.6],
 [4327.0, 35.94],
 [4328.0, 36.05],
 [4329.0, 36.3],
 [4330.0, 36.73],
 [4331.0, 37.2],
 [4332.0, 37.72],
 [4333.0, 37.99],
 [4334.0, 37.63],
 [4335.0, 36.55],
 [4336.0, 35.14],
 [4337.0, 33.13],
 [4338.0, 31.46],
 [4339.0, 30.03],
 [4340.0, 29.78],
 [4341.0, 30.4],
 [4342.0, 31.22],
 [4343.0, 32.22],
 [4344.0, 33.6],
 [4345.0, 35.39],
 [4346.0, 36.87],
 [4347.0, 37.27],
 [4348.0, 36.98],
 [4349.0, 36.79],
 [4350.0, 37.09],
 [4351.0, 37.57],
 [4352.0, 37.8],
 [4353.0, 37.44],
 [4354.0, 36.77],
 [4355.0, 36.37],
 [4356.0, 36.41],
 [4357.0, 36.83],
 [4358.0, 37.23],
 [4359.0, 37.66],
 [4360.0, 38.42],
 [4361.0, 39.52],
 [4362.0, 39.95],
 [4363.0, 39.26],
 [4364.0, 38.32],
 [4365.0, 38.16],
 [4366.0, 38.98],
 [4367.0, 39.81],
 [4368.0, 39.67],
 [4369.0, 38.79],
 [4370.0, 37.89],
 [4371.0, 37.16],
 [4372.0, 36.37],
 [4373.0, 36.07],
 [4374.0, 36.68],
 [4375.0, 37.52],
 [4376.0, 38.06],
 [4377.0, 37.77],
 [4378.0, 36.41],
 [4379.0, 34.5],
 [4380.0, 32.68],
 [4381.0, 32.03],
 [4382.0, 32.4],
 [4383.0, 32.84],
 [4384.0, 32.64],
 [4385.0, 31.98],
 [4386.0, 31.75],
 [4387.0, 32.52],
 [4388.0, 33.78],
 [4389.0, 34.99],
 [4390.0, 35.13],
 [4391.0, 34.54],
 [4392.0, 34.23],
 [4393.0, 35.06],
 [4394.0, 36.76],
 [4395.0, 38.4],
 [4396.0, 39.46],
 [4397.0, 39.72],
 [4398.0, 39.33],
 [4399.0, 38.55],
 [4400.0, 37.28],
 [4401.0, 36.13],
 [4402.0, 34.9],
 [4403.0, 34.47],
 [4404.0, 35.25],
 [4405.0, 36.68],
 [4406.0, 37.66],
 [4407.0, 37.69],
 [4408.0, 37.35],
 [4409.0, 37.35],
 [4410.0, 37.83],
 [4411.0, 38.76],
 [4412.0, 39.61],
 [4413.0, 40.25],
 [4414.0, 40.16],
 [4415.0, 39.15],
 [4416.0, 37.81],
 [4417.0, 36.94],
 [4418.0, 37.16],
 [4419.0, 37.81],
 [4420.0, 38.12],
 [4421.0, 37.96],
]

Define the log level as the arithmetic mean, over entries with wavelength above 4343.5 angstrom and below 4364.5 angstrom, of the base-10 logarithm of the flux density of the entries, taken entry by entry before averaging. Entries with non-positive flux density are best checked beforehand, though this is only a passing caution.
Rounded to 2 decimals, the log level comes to 1.57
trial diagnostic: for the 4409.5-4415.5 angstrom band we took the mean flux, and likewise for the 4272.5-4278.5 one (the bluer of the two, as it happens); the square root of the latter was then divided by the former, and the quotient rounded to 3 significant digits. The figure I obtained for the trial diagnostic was 0.143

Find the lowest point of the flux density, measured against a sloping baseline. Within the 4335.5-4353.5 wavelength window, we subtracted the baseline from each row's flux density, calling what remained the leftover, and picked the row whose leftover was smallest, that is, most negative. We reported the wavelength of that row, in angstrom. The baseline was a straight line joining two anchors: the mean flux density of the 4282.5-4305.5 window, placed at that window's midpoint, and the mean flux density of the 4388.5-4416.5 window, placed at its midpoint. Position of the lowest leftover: 4340.0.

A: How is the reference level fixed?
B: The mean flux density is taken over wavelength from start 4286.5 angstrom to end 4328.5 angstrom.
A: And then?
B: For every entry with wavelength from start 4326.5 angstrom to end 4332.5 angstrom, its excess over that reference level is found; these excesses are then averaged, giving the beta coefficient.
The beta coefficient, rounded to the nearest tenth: 6.1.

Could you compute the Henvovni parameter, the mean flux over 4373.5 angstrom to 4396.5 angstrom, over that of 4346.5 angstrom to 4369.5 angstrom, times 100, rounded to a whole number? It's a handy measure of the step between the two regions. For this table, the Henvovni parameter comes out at 92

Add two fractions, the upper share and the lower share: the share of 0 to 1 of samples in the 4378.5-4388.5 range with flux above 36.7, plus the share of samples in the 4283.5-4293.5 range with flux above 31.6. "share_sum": 0.5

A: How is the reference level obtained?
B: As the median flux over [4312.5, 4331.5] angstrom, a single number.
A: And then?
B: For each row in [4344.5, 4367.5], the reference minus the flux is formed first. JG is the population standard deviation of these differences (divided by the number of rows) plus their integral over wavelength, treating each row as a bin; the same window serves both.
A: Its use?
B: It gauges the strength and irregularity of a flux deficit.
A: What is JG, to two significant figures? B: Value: -41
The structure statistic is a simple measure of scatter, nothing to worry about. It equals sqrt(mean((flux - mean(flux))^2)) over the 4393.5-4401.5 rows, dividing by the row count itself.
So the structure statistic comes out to 1.25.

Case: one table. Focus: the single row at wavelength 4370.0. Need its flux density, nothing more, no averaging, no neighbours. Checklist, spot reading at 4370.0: 37.89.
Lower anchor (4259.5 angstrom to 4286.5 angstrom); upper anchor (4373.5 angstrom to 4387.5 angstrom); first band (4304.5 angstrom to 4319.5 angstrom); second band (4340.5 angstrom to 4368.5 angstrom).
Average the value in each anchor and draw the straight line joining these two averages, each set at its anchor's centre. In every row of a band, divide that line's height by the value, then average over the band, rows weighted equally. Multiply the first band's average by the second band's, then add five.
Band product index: 6.03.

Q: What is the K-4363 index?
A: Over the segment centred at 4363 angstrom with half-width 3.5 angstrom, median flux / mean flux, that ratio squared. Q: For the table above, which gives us 1.00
